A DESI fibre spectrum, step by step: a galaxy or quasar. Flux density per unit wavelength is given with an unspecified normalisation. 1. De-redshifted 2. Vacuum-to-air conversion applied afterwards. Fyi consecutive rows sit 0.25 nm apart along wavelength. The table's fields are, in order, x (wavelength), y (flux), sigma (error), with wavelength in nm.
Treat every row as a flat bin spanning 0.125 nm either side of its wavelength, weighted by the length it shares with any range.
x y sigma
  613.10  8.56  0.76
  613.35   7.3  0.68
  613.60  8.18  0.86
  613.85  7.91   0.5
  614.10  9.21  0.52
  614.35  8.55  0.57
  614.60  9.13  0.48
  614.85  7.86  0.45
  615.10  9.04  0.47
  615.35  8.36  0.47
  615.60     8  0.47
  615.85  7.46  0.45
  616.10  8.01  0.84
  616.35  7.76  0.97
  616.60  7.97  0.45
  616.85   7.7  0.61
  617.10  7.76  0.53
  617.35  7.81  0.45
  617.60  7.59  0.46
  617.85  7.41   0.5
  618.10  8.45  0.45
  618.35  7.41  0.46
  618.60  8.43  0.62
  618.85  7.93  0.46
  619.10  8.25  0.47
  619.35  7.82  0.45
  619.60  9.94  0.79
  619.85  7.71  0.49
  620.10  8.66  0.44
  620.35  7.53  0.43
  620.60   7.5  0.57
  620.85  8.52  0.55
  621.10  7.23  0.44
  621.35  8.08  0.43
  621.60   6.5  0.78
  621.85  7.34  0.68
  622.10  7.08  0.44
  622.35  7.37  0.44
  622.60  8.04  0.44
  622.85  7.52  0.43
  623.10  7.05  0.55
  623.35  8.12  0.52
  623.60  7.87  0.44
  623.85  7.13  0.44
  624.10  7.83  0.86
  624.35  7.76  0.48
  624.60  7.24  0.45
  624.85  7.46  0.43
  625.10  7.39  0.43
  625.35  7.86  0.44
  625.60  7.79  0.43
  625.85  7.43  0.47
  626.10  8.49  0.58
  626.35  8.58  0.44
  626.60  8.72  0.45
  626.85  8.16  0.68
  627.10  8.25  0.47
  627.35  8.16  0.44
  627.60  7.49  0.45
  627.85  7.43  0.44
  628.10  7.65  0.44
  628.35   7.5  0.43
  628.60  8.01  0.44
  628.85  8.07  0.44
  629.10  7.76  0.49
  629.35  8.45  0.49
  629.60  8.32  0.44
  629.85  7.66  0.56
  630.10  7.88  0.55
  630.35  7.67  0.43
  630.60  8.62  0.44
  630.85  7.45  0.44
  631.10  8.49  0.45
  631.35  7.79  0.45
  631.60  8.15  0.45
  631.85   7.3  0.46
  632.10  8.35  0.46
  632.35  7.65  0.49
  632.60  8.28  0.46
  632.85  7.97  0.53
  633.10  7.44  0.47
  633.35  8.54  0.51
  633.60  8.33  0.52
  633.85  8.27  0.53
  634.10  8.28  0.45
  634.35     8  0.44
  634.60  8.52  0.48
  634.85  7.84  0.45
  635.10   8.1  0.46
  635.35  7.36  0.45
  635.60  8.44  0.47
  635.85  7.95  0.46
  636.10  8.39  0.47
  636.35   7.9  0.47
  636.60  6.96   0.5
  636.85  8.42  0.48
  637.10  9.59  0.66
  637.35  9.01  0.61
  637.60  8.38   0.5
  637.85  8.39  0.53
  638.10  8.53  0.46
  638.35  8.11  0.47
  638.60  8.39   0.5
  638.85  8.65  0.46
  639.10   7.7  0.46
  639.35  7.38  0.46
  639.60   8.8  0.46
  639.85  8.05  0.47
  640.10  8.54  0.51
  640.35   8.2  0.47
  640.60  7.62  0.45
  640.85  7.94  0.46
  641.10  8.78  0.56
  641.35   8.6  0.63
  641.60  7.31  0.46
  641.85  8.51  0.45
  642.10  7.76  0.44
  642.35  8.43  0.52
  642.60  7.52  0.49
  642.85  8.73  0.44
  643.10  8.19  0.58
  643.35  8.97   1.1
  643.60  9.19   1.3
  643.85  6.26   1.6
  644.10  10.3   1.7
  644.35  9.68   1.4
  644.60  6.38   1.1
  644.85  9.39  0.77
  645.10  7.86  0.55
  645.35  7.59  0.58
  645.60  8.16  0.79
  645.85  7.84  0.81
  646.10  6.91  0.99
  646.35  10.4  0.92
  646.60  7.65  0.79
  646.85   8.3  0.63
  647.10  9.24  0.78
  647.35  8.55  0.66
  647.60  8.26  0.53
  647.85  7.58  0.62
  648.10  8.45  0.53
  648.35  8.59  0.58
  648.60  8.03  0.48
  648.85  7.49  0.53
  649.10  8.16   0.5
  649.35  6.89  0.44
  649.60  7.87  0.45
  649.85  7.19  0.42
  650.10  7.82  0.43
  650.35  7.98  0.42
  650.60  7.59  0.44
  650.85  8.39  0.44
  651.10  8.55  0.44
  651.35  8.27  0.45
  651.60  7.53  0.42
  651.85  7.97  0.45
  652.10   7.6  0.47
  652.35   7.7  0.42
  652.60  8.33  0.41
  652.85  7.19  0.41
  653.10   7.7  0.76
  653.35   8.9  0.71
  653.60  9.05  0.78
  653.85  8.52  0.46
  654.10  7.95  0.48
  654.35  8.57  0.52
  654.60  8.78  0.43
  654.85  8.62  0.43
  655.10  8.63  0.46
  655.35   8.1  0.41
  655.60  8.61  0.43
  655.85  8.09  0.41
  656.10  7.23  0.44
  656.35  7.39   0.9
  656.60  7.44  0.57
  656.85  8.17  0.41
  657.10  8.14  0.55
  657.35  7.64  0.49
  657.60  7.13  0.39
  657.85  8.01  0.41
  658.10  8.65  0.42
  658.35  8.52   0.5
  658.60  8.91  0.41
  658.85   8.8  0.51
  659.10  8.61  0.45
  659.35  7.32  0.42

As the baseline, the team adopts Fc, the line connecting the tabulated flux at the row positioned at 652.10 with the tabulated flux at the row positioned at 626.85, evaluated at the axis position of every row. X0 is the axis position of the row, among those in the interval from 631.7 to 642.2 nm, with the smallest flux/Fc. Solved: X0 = 636.60 nm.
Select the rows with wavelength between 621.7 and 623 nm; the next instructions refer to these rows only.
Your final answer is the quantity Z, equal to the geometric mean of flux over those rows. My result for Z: 7.5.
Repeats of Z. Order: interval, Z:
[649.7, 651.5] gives 8.0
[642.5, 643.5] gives 8.3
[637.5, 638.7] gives 8.4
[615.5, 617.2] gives 7.8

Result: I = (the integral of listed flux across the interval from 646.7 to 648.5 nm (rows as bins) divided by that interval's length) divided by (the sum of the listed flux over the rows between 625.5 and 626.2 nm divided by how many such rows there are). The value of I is 1.06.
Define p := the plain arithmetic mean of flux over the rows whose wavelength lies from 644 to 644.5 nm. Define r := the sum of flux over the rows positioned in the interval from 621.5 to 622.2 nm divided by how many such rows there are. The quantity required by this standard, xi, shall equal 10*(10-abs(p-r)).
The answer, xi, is 70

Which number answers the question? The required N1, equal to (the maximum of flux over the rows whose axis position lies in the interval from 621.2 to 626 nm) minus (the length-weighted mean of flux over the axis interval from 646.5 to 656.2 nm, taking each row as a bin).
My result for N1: 0.0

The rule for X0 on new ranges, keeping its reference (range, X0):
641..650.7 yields 643.85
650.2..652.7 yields 651.60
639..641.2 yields 639.35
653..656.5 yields 656.10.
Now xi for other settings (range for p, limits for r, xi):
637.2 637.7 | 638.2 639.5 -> 94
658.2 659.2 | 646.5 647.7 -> 97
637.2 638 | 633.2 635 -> 97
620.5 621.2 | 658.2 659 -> 90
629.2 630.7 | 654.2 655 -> 94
